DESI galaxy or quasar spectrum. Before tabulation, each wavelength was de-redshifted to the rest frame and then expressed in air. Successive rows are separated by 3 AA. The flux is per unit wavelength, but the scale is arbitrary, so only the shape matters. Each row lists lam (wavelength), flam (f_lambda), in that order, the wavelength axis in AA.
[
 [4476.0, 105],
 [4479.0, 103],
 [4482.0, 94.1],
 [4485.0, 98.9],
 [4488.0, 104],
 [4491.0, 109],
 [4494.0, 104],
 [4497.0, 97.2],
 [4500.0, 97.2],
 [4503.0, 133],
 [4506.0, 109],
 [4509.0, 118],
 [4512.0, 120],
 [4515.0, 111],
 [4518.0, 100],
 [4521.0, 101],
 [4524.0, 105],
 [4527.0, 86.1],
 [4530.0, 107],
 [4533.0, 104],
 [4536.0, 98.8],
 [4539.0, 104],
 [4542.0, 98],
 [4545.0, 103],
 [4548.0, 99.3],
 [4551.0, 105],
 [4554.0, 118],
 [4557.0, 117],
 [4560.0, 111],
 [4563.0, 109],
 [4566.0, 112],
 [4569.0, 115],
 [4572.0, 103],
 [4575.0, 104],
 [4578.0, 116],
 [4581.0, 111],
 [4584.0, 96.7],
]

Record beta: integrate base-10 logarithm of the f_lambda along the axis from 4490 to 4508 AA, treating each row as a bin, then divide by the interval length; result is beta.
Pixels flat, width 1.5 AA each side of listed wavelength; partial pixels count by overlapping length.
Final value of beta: 2.03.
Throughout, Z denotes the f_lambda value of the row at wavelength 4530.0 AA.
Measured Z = 107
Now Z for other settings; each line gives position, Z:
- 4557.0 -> 117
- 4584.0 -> 96.7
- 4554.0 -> 118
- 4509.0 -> 118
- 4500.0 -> 97.2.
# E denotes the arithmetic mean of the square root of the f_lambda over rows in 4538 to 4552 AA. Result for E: 10.1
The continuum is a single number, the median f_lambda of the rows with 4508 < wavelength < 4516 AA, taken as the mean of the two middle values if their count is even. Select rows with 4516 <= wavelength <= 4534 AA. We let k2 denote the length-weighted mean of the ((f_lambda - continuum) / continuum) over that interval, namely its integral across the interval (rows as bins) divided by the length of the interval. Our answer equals -0.15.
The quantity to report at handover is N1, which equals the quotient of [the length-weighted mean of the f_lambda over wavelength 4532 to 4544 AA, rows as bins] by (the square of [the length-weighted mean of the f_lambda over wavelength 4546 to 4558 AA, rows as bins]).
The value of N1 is 0.0085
